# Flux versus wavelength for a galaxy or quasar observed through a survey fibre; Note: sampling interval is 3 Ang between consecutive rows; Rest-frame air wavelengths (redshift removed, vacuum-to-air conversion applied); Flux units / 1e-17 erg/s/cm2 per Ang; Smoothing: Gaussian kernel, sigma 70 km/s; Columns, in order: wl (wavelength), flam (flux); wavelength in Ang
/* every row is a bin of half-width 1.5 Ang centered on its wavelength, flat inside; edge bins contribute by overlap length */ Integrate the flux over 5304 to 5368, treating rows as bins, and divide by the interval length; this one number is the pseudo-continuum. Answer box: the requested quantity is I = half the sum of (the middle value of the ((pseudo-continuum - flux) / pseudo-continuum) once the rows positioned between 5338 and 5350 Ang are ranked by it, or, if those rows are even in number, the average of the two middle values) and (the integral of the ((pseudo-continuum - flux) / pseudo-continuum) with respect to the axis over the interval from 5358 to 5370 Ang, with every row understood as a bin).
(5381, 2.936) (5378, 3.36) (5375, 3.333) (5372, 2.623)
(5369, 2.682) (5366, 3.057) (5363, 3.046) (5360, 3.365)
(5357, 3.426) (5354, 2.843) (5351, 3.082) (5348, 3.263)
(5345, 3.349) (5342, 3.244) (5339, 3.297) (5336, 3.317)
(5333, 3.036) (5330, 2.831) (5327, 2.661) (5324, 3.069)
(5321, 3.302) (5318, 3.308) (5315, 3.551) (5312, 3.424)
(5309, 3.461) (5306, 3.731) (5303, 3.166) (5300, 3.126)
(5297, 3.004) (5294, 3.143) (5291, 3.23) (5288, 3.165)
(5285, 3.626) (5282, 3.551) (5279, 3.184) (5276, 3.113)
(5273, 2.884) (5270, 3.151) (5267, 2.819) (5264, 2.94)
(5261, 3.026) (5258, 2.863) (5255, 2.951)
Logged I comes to 0.3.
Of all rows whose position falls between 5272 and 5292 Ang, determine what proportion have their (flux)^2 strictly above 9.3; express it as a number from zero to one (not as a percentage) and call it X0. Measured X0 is 0.86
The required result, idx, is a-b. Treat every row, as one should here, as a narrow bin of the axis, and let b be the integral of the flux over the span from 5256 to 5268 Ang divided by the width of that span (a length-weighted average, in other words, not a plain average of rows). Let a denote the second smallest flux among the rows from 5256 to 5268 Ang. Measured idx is -0.05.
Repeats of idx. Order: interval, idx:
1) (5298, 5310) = -0.19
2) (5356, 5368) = -0.14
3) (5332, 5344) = 0.01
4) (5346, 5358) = -0.07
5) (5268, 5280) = 0.05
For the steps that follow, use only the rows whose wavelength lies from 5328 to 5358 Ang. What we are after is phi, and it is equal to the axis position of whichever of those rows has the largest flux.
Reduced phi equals 5357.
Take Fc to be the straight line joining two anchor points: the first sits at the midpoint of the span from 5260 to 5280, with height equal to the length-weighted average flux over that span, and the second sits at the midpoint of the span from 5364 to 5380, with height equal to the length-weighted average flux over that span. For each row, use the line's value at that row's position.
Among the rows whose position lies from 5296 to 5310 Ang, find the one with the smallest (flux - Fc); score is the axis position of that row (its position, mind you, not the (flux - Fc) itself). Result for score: 5297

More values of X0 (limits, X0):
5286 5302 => 0.80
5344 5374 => 0.60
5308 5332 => 0.75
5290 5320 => 0.90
